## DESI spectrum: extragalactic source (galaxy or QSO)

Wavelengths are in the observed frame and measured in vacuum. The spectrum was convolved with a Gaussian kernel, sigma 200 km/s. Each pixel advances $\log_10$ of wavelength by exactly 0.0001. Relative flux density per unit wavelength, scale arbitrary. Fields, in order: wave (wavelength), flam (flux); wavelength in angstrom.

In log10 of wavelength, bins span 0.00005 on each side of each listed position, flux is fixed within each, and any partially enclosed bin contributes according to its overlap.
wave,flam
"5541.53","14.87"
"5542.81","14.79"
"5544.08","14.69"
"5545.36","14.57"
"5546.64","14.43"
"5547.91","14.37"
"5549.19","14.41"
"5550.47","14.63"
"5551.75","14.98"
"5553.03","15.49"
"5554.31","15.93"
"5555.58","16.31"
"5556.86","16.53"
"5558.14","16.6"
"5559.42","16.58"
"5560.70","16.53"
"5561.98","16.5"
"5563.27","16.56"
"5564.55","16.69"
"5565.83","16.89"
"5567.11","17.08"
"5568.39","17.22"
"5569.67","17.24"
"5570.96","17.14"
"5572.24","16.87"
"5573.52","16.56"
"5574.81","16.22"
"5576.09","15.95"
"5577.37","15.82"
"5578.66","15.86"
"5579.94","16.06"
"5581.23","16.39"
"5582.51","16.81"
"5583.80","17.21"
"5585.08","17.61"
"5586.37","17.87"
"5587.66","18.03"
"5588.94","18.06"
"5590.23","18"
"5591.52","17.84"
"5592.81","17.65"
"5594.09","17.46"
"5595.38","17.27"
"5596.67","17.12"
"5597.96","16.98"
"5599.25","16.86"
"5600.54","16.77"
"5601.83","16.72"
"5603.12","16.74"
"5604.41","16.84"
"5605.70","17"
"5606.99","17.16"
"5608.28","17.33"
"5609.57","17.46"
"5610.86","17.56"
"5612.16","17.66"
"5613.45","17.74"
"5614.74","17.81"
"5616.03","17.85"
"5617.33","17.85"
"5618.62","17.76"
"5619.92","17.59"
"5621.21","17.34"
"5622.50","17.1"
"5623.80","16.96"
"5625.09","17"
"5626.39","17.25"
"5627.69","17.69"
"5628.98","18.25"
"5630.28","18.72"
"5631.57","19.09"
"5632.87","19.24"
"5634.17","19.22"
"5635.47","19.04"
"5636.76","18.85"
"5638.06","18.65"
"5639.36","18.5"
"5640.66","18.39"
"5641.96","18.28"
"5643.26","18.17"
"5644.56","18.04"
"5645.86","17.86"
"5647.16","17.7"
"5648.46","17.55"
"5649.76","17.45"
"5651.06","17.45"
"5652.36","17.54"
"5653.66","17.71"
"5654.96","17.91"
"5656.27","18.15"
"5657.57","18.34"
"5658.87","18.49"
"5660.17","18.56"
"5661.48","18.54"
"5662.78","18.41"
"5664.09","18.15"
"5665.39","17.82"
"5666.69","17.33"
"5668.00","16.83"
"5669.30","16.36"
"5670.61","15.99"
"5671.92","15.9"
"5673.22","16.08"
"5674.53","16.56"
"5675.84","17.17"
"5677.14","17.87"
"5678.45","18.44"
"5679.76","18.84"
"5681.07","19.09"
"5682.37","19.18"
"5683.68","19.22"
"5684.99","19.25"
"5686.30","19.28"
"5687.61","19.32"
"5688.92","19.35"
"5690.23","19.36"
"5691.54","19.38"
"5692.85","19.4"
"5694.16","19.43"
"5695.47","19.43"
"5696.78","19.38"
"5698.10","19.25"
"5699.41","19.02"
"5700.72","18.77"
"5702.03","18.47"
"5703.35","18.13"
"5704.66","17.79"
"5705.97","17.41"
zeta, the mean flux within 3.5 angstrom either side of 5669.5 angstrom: 16.5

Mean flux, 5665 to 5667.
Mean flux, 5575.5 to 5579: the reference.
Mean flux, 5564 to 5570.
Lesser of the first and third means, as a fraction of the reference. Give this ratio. 1.07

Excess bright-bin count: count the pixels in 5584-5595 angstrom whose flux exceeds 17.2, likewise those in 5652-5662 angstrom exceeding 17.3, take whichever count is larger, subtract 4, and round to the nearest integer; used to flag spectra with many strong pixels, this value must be 4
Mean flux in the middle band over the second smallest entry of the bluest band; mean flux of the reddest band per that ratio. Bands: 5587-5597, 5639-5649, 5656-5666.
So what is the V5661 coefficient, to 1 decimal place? 17.5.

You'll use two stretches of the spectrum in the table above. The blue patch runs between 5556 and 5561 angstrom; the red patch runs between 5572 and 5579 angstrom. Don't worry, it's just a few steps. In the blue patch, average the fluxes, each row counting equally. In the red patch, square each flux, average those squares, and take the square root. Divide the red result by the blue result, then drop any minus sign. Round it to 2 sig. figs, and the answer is 0.98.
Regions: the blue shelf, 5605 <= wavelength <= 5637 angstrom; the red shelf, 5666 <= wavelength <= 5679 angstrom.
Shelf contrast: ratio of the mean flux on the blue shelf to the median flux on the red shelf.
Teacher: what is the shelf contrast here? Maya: 1.07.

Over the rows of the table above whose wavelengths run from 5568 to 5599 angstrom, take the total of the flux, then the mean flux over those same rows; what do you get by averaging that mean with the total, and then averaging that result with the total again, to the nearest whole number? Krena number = 311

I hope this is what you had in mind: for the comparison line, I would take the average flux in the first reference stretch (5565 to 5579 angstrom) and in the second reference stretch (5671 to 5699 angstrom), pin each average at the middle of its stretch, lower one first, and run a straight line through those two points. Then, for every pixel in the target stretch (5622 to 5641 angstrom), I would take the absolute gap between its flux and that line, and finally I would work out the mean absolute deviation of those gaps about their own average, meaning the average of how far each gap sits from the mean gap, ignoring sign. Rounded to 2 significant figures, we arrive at 0.38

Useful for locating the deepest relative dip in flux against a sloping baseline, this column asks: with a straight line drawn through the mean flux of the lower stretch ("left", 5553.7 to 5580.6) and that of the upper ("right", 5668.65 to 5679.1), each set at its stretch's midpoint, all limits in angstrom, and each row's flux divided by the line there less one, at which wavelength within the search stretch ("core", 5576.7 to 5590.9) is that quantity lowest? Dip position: 5577.37 angstrom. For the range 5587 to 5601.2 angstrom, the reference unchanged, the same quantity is 5600.54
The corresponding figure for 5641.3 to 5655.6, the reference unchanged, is 5651.06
